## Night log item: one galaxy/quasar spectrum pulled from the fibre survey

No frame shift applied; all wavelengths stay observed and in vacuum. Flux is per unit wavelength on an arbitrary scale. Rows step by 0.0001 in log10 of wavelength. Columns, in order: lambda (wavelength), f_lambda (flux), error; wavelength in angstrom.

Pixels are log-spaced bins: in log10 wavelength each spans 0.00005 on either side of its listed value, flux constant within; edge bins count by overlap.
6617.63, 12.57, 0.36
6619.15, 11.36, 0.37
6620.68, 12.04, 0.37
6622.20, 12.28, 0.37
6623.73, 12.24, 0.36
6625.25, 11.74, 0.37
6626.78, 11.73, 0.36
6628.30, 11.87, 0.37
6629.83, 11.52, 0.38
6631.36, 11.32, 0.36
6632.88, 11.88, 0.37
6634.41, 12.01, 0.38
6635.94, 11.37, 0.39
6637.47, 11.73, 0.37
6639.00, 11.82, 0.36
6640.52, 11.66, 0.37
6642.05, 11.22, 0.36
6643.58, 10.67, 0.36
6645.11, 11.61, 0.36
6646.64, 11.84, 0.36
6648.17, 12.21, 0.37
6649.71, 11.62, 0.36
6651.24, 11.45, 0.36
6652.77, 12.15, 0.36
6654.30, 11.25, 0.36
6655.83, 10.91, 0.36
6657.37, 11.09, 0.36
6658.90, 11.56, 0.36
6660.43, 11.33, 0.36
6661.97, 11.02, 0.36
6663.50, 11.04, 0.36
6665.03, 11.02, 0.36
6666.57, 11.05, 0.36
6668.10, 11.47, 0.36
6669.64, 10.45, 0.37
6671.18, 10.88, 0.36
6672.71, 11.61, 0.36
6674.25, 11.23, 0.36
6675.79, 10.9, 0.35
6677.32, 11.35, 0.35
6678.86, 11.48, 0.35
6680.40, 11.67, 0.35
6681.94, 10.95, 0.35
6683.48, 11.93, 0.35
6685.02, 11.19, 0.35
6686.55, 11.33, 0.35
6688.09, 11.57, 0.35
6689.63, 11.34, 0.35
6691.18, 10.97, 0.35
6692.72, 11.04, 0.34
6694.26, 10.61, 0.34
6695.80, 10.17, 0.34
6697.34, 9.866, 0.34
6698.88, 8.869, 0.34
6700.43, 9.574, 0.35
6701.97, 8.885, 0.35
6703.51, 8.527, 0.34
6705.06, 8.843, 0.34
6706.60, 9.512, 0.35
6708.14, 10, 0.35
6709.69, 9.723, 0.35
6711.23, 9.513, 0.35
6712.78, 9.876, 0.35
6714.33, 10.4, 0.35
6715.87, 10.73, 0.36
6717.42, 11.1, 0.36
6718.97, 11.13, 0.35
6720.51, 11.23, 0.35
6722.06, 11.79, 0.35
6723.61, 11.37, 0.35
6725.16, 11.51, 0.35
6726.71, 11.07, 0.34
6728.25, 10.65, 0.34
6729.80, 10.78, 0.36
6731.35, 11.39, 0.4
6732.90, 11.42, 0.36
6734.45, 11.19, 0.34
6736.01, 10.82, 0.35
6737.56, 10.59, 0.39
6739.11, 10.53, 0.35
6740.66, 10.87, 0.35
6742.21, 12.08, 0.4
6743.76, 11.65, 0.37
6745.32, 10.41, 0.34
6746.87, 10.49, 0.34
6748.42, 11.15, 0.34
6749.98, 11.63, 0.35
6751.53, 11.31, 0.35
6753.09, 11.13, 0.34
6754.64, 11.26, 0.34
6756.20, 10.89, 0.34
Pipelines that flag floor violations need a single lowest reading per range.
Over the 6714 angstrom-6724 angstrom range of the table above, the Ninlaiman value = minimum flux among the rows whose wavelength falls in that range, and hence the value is 10.4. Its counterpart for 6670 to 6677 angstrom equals 10.88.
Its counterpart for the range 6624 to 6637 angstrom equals 11.32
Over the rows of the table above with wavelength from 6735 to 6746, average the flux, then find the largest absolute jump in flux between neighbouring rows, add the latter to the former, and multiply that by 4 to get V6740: 49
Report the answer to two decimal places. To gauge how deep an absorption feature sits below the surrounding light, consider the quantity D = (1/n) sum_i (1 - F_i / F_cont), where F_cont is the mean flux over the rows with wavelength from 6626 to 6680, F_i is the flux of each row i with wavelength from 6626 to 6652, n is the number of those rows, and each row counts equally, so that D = -0.02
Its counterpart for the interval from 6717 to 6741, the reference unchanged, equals 0.03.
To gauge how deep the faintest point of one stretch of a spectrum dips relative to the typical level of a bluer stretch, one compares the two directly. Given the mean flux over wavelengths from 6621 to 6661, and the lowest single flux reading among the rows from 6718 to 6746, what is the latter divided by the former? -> 0.90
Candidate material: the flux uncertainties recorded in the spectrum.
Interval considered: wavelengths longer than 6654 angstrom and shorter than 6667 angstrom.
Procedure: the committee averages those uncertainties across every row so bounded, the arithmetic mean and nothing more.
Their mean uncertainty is 0.360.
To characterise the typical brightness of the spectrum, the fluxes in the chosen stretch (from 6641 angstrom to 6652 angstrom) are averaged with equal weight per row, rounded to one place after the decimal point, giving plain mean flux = 11.5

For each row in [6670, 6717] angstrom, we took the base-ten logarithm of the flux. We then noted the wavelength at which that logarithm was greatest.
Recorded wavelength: 6683.48 angstrom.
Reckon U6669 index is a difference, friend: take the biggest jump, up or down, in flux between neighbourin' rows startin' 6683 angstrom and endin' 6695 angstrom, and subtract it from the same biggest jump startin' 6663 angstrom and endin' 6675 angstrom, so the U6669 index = 0.3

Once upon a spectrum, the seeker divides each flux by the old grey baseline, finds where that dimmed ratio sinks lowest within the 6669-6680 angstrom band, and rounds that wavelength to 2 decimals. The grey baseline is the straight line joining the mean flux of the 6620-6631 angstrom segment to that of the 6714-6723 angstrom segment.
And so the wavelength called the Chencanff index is 6669.64 angstrom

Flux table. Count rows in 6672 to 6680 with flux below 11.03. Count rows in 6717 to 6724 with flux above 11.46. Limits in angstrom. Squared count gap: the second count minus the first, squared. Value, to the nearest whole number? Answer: 0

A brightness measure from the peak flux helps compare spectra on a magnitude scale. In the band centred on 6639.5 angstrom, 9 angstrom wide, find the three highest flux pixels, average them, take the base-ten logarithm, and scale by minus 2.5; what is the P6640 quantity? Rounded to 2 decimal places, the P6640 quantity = -2.67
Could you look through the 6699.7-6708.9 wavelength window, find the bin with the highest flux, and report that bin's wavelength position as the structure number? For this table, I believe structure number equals 6708.14 angstrom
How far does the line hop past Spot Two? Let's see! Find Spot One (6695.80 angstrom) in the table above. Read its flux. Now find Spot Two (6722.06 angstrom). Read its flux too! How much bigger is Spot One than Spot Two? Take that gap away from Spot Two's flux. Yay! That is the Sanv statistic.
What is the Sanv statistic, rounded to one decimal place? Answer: 13.4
